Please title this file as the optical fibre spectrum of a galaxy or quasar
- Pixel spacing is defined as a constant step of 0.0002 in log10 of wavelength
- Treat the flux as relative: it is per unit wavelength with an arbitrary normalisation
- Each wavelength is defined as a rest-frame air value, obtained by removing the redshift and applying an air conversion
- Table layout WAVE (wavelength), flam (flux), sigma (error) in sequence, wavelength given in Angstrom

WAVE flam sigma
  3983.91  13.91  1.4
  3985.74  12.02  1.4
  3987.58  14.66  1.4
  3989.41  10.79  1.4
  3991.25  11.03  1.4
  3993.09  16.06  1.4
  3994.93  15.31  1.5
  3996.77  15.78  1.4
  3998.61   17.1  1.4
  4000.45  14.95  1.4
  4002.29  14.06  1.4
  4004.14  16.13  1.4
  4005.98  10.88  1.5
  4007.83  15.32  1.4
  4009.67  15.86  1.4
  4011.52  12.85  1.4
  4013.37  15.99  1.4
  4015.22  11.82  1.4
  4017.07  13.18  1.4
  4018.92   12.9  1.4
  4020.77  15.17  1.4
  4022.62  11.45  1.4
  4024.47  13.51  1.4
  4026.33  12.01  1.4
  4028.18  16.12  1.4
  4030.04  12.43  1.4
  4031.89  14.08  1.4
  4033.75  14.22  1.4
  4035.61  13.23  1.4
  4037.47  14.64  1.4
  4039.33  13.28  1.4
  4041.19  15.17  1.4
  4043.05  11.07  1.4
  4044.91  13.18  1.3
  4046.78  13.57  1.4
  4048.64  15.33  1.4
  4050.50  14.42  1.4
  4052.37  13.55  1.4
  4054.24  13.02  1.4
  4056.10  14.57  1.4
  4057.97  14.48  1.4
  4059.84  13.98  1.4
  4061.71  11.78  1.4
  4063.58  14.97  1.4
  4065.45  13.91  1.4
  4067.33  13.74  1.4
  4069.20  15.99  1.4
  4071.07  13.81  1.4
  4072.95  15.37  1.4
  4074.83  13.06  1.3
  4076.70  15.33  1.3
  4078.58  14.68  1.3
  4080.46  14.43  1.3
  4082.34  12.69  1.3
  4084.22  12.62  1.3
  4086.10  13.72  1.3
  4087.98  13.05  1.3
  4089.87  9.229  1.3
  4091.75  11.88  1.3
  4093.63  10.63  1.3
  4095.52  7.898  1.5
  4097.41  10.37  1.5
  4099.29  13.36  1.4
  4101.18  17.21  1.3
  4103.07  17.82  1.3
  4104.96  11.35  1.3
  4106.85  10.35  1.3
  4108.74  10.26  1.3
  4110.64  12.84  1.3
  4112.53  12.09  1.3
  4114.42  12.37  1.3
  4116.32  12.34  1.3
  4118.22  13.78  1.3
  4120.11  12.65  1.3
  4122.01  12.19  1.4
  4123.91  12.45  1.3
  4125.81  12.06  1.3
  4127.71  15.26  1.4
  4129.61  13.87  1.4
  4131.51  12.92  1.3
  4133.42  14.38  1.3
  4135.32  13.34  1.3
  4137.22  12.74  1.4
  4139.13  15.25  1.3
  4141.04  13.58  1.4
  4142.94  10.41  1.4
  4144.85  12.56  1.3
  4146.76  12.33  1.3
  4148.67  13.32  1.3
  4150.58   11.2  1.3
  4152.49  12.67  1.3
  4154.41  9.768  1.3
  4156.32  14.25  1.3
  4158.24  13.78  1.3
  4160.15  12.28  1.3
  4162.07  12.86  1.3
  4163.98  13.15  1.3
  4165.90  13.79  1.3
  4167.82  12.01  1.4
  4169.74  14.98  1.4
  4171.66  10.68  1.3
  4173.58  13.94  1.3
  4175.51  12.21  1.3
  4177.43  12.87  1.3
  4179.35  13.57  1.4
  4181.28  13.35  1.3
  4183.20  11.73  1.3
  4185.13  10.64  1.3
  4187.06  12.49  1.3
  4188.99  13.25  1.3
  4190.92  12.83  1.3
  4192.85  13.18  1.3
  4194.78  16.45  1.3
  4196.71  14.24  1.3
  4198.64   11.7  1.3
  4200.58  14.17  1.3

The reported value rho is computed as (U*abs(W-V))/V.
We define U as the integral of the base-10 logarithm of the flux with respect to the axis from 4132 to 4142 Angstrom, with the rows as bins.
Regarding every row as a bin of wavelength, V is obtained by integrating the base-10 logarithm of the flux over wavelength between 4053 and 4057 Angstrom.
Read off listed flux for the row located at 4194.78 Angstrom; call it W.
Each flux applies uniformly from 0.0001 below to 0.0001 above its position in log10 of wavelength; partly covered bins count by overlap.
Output 29.7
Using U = 11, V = 4.6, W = 16.45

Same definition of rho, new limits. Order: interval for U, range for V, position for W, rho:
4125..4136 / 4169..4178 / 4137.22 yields 3.5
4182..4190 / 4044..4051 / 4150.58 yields 3.4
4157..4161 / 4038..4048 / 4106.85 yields 0.4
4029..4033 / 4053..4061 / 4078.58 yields 2.7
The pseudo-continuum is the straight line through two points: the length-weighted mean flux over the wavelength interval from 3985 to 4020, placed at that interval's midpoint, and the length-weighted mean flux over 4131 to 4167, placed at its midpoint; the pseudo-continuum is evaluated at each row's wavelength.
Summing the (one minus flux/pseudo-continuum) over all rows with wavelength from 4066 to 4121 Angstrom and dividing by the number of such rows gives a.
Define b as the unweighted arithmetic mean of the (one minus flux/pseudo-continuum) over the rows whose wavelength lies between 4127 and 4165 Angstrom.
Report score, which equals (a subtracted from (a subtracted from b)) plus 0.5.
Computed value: 0.43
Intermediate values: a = 0.029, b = -0.01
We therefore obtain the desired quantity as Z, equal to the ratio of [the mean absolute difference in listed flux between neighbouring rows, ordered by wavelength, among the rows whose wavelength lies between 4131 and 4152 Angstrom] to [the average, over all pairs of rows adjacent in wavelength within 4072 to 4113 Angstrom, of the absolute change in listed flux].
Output 0.83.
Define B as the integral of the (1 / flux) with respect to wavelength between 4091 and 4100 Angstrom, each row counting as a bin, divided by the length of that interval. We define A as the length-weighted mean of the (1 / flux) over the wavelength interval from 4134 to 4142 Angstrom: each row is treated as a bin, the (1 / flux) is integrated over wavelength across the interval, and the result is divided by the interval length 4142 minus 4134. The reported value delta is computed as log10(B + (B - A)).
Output -0.92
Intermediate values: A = 0.073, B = 0.096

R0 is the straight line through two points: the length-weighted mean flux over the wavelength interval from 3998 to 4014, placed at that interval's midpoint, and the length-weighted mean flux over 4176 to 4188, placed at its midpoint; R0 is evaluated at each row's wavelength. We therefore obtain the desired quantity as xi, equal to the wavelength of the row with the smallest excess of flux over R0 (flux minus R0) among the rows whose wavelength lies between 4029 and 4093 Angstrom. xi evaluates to 4089.87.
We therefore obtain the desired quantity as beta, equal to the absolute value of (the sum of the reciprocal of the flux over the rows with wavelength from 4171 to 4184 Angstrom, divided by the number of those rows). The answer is 0.080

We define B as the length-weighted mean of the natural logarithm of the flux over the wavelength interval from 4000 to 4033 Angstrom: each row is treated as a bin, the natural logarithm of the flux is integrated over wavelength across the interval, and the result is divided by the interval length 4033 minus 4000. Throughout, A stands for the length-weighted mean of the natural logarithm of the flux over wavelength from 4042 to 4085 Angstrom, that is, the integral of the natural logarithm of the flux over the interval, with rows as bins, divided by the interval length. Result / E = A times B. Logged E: 6.88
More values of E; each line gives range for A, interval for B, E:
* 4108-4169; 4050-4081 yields 6.74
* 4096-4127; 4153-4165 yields 6.40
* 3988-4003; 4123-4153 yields 6.81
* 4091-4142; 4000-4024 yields 6.65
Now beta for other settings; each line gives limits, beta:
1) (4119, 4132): 0.077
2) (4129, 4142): 0.073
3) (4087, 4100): 0.094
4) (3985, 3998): 0.075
